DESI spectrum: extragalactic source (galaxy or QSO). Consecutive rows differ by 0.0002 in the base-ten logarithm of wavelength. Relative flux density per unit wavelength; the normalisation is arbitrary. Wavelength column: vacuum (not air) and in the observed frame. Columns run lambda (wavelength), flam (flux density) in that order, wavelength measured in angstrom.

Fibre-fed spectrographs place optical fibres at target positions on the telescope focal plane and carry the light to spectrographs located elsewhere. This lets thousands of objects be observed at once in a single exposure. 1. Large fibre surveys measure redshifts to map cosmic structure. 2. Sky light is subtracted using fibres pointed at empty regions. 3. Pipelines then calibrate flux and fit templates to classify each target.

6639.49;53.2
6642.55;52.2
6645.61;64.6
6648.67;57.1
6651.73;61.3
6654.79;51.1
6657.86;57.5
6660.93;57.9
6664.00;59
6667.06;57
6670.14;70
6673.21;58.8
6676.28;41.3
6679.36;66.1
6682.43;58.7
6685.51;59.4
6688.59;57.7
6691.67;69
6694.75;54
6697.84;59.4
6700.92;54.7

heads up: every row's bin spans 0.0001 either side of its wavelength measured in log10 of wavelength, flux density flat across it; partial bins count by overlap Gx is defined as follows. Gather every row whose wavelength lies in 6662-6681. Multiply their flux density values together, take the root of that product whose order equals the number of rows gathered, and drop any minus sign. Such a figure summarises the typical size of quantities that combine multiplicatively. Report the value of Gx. 57.9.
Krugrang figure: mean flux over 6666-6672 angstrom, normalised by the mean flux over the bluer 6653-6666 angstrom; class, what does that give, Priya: 1.13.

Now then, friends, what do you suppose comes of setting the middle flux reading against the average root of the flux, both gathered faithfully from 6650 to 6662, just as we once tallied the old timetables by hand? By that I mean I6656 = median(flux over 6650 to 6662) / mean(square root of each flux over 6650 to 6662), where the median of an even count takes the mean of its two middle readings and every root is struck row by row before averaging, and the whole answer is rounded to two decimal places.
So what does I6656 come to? 7.65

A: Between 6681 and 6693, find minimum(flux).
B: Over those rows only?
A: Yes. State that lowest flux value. 57.7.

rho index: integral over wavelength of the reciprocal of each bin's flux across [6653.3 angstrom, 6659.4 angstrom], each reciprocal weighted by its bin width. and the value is 0.113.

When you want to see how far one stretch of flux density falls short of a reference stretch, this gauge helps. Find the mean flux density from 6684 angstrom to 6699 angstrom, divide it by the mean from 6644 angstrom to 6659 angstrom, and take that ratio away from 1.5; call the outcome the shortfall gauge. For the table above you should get 0.473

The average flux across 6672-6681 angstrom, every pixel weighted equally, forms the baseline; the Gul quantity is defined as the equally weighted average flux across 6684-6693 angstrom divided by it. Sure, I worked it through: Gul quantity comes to 1.12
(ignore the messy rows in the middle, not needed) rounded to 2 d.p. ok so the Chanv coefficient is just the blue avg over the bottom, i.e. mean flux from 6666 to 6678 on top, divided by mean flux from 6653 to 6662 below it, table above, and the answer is 1.02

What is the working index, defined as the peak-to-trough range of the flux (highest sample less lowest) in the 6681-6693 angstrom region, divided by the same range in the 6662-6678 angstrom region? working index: 0.4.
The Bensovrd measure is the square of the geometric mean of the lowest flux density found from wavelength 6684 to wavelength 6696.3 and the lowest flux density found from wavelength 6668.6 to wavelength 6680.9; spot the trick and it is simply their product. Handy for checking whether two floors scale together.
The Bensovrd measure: 2230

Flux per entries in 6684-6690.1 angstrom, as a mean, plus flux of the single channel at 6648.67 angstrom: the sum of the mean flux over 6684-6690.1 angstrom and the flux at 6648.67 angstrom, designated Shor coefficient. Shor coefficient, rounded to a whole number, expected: 116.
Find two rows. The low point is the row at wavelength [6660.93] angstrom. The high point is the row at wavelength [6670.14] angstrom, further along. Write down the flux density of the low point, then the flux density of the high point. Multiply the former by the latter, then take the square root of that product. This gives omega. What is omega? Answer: 64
